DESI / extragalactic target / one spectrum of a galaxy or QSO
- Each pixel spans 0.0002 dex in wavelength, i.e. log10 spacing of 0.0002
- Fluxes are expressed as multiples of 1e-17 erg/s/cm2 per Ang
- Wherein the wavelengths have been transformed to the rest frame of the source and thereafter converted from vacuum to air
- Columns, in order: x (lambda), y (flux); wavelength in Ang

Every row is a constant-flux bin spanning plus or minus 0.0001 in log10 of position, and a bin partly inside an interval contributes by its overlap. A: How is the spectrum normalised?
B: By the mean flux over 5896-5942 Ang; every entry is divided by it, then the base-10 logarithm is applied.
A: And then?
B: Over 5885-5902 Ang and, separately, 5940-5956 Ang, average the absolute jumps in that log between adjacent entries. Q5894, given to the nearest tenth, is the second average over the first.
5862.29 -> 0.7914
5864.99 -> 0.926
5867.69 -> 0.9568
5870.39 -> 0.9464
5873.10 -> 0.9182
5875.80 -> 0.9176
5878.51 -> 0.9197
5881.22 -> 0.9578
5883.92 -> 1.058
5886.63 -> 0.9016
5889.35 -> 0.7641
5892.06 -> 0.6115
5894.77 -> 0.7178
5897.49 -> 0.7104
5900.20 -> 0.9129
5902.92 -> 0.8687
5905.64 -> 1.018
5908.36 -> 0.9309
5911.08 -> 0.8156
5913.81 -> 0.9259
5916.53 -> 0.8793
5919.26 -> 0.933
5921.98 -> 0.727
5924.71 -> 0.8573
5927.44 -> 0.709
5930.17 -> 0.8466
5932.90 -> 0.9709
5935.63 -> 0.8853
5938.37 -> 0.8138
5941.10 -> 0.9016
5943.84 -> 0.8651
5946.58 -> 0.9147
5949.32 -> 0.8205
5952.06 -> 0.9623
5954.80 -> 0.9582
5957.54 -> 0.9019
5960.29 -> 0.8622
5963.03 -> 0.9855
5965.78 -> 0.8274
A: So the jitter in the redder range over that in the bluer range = 0.5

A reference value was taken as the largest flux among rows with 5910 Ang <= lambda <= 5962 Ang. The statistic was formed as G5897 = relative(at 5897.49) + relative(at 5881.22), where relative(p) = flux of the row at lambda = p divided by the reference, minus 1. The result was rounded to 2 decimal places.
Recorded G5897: -0.28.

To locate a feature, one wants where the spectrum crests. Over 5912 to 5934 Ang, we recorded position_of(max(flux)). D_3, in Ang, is 5932.90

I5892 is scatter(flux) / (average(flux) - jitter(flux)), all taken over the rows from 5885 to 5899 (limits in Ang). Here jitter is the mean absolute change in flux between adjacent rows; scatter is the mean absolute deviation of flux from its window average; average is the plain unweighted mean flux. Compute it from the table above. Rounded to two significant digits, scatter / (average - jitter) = 0.11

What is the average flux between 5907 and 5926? 0.867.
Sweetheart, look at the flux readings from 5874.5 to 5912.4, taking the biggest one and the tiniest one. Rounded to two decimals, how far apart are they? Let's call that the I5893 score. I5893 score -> 0.45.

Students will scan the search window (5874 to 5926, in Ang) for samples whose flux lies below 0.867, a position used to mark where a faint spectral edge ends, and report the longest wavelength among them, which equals 5924.71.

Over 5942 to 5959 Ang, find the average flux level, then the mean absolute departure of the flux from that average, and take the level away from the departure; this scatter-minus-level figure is -0.86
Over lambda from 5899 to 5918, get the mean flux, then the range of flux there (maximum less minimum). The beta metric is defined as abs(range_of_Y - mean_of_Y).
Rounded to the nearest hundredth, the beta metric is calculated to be 0.70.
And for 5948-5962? 0.76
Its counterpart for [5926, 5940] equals 0.58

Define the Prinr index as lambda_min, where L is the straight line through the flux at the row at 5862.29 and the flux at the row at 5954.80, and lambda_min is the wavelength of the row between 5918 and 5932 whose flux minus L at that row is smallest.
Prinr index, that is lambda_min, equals 5927.44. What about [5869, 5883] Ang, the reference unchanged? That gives 5878.51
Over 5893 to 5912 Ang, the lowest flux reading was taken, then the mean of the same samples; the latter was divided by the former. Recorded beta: 1.20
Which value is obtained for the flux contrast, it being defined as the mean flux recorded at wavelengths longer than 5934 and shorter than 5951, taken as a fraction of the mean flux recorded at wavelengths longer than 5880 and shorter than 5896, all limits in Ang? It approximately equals 1.04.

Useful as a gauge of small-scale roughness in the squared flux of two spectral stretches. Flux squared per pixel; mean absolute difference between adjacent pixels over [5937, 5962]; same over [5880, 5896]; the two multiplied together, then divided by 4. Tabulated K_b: 0.0061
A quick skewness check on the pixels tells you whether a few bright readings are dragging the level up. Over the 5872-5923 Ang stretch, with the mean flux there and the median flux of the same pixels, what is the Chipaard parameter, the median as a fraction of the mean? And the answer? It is 1.05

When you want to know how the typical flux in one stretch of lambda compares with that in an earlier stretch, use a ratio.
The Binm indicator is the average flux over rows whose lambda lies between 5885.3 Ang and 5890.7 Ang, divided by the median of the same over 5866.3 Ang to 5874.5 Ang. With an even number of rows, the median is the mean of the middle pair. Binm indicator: 0.88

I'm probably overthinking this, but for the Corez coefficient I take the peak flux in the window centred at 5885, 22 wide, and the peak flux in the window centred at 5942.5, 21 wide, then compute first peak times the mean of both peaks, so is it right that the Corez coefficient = 1.07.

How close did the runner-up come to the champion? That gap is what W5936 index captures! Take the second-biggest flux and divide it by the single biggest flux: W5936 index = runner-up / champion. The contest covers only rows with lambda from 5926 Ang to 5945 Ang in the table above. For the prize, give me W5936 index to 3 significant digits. 0.929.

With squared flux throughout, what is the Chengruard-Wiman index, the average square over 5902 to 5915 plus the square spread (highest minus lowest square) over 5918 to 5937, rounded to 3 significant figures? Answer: 1.28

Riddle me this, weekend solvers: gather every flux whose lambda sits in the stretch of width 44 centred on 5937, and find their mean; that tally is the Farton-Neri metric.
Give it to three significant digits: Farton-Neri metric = 0.872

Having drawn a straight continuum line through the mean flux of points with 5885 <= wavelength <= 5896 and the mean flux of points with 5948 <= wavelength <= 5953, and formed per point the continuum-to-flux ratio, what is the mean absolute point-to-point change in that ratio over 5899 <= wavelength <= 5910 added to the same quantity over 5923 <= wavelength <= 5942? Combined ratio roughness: 0.218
